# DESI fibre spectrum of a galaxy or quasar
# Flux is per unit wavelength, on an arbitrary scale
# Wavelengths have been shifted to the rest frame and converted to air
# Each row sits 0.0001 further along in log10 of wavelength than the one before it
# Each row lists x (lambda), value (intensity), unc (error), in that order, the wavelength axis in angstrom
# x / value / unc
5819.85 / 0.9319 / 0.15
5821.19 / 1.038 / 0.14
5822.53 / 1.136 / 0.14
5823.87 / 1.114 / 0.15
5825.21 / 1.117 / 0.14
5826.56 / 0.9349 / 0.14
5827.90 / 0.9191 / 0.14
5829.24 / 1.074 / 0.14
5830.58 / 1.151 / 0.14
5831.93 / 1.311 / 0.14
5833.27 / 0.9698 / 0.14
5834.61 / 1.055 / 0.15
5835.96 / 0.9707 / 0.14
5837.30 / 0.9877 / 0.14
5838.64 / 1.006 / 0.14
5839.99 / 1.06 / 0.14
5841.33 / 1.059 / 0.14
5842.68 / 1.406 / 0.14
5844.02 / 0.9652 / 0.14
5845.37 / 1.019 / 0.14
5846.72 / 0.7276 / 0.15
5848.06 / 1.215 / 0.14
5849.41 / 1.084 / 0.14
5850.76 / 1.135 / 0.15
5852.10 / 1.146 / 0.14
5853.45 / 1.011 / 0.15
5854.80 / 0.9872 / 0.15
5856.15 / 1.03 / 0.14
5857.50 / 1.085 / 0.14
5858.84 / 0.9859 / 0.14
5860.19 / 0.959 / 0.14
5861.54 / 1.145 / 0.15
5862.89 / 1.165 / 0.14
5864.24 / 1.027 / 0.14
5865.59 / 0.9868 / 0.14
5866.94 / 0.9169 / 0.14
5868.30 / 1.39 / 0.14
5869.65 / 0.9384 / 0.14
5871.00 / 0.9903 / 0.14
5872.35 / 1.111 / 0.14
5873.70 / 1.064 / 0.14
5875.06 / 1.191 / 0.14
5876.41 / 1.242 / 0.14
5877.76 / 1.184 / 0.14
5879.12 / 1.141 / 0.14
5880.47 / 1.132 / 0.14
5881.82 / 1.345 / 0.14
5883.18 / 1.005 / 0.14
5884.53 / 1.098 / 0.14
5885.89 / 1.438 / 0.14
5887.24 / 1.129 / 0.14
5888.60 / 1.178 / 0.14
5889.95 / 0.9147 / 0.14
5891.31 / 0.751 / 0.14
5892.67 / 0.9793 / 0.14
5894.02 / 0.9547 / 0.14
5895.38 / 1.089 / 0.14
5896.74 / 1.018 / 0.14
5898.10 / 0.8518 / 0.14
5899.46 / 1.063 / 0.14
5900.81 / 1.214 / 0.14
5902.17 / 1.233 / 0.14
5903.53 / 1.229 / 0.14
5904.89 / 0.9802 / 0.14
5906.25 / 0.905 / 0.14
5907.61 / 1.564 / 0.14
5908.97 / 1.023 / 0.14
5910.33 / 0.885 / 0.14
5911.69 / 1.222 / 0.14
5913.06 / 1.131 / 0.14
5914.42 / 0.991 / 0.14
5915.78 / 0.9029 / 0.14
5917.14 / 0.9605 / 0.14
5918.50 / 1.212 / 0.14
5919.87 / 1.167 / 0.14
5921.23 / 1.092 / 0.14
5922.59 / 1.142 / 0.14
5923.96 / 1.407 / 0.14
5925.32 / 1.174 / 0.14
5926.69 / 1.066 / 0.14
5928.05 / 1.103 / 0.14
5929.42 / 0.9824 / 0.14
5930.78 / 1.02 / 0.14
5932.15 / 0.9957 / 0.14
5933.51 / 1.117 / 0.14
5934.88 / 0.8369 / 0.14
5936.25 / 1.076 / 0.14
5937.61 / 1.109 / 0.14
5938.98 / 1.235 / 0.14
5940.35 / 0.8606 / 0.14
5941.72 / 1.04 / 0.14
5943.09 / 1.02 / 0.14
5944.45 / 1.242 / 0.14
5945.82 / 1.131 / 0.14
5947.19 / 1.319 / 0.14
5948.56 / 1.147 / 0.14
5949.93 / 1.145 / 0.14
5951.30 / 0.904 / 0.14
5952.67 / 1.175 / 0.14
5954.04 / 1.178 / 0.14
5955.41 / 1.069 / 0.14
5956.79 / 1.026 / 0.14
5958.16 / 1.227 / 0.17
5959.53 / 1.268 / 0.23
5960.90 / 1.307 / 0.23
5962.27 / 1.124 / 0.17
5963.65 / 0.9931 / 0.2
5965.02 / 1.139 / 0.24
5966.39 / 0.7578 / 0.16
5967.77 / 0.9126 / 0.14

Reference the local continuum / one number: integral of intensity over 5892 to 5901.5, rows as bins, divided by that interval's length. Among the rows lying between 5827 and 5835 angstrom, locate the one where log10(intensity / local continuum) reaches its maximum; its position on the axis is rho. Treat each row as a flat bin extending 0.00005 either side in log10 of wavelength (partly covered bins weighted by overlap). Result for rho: 5831.93 angstrom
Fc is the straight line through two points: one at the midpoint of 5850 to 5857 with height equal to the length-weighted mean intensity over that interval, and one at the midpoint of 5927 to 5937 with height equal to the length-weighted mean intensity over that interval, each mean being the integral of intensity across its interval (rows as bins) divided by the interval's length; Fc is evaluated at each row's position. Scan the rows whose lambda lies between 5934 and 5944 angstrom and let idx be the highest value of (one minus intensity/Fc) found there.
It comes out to 0.18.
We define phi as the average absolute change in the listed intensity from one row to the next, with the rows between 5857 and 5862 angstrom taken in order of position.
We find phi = 0.10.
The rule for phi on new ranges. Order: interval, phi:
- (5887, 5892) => 0.16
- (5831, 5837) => 0.17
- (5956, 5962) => 0.09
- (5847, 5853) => 0.06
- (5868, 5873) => 0.21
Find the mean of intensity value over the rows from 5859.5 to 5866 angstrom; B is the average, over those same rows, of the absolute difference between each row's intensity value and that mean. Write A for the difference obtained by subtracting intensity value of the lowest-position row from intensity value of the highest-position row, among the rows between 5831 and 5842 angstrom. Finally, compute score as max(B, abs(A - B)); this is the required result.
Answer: 0.33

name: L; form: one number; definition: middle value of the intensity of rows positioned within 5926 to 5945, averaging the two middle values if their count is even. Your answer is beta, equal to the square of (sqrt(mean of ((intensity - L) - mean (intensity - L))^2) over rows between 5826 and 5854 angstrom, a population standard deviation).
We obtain 0.020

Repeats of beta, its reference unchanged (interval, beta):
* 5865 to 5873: 0.026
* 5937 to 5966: 0.014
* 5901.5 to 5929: 0.028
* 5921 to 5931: 0.015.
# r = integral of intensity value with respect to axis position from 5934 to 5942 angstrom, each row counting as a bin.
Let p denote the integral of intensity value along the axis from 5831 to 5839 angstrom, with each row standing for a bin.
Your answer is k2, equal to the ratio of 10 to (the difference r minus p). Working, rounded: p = 8.4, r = 8.2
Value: -44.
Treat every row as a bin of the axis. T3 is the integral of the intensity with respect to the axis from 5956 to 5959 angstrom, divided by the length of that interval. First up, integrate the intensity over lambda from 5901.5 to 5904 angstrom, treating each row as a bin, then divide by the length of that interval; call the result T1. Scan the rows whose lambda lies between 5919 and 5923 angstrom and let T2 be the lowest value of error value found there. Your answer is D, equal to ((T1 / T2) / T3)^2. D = 60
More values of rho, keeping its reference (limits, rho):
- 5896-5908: 5907.61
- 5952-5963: 5960.90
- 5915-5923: 5918.50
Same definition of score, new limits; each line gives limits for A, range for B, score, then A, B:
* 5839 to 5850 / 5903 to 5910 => 0.21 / 0.02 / 0.21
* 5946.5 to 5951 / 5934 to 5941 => 0.31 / -0.17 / 0.14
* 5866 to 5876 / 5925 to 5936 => 0.20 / 0.27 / 0.08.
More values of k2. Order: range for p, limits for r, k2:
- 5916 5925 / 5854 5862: -5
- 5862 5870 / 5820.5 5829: 39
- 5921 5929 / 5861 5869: -21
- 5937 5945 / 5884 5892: 569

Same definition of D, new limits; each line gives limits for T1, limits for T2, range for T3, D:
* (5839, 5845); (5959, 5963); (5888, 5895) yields 46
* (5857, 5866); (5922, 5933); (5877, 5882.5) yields 39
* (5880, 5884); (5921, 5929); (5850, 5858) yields 61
